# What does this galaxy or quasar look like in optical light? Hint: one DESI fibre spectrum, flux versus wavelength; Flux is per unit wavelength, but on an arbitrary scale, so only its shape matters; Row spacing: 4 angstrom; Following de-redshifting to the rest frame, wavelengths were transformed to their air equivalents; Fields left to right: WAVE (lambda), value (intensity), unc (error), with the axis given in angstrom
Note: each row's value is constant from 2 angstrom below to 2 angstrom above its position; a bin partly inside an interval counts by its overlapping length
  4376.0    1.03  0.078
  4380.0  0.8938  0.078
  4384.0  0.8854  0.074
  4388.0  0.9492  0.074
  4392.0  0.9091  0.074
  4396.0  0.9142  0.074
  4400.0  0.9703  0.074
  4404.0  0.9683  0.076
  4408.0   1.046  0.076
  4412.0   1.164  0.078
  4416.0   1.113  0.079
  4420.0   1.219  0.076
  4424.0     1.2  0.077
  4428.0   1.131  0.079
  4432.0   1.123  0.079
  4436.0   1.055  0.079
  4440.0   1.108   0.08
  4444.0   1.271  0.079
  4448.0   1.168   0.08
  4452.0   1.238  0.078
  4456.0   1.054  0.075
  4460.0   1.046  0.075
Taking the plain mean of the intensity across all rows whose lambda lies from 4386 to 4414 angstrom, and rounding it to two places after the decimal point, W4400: 0.99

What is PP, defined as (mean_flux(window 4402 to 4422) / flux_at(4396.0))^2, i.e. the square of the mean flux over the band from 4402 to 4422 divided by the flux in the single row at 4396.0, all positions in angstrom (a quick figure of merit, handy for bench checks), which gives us 1.45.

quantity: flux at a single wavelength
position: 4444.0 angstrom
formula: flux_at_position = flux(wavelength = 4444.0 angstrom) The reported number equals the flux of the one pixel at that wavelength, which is 1.271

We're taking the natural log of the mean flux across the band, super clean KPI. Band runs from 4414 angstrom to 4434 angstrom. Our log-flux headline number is 0.146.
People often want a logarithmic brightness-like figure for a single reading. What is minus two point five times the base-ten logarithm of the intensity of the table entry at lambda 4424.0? -0.20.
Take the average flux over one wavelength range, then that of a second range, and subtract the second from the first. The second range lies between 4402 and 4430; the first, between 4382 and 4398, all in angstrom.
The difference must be -0.21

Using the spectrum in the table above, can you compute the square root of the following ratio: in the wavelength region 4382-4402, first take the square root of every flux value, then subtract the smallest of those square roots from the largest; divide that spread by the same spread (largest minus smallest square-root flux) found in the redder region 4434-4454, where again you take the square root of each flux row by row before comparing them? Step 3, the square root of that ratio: 0.66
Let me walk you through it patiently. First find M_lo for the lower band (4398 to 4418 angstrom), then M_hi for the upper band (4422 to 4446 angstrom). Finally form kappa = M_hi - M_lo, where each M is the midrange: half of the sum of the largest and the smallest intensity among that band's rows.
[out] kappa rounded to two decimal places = 0.10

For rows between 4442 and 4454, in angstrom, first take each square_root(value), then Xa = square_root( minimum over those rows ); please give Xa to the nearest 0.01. 1.04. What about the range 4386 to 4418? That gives 0.98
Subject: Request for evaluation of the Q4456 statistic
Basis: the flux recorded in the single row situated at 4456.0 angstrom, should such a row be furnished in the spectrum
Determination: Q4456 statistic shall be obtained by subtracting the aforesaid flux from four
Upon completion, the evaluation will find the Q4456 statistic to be 2.95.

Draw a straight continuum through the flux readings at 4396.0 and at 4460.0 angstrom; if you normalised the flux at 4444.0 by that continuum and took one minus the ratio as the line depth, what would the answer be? -0.25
